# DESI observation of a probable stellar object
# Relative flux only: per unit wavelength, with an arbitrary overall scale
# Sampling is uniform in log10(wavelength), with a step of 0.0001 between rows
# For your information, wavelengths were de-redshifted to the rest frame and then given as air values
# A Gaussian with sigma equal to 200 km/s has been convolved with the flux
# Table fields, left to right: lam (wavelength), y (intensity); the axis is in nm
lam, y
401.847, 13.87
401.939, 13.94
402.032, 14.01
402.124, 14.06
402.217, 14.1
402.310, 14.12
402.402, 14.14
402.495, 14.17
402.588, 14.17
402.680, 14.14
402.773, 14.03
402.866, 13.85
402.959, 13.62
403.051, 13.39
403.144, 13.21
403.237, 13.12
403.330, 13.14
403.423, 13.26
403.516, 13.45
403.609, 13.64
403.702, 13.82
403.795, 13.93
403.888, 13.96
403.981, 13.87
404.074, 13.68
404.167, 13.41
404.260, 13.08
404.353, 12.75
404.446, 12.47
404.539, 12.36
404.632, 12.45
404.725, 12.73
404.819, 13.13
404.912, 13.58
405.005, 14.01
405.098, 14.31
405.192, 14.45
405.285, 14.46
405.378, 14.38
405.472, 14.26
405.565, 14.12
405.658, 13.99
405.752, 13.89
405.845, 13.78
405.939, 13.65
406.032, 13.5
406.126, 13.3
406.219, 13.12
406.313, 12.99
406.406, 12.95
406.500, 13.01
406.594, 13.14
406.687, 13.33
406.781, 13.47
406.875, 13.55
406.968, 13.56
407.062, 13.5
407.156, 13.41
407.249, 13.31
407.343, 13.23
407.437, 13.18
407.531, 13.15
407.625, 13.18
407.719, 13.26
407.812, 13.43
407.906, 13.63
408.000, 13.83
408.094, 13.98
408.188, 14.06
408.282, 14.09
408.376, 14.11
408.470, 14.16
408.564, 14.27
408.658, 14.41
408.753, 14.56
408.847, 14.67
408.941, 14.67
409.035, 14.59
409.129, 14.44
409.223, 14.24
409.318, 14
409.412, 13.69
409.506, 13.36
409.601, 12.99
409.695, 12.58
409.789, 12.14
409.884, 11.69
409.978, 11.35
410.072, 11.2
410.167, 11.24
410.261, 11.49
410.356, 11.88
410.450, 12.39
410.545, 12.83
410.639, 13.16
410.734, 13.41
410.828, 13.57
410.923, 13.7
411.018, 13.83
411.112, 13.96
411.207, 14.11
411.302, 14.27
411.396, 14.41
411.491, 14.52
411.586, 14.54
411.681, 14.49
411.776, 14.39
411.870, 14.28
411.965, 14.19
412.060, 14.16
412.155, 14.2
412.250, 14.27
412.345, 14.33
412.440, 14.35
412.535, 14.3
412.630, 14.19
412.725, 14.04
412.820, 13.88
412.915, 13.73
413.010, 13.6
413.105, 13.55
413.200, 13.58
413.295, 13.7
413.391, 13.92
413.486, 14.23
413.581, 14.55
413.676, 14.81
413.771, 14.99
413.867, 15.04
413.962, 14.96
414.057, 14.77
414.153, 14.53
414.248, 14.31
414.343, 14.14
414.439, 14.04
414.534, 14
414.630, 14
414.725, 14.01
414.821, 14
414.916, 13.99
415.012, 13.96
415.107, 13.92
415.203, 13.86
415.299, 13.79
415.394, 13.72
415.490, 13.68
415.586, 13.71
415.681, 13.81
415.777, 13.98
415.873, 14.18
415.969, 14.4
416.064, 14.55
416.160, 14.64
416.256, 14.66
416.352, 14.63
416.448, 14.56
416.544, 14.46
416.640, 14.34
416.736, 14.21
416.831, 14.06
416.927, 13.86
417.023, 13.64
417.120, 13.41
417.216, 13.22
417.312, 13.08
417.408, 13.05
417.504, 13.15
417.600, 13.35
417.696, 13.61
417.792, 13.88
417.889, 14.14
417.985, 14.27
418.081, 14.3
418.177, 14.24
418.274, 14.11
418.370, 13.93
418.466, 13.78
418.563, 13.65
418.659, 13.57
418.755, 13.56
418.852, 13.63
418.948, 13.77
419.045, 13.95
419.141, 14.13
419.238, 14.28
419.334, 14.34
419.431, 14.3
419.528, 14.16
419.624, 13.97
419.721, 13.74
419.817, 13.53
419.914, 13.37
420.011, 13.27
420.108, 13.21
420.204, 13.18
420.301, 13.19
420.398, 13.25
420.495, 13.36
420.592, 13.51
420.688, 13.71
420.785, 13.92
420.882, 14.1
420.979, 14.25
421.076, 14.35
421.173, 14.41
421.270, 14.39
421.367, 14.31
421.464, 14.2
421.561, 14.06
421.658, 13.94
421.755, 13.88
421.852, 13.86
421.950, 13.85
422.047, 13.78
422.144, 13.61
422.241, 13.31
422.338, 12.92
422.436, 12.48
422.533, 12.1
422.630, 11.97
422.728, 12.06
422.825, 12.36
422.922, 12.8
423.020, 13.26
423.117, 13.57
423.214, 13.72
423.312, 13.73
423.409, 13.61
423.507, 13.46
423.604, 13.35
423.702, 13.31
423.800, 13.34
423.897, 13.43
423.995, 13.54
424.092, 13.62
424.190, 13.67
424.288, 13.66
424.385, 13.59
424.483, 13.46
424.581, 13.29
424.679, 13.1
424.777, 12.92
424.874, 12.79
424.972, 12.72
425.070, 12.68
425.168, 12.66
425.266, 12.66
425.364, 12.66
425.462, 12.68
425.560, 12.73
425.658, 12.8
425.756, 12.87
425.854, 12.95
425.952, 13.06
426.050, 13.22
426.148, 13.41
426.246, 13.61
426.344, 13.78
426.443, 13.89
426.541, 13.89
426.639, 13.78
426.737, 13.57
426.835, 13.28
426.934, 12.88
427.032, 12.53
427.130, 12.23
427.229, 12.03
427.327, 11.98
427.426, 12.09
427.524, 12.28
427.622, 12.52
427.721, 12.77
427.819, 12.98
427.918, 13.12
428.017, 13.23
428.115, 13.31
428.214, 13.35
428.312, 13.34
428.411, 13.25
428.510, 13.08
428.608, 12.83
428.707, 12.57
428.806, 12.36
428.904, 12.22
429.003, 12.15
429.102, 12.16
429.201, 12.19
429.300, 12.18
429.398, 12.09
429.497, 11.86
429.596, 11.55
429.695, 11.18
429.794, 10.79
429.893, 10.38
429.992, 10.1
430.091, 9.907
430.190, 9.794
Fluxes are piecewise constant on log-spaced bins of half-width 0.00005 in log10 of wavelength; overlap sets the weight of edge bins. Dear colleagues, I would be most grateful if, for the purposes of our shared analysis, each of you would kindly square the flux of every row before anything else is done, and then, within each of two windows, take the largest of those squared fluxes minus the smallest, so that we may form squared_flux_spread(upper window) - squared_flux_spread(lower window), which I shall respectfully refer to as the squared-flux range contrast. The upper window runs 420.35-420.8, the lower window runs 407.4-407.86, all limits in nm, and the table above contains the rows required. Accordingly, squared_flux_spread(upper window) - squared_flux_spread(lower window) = 11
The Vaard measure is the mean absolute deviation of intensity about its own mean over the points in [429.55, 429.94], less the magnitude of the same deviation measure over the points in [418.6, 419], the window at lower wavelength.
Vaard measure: 0.32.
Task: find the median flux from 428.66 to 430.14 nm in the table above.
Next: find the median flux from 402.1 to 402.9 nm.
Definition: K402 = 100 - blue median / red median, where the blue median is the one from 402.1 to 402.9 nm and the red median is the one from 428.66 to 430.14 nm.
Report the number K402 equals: 98.8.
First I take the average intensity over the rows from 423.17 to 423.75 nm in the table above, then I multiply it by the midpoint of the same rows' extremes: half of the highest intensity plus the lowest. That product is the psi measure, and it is 183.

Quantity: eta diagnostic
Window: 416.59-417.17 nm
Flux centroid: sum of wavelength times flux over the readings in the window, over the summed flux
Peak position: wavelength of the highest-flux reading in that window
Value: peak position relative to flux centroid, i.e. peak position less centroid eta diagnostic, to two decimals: -0.24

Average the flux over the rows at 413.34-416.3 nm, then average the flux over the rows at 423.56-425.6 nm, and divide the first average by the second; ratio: 1.08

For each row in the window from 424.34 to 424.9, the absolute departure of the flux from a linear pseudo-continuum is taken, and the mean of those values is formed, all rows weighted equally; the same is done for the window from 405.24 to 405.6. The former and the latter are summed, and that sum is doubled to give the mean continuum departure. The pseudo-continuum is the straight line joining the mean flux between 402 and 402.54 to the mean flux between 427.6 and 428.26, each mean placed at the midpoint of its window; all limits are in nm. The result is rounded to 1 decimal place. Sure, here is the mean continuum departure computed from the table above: 1.2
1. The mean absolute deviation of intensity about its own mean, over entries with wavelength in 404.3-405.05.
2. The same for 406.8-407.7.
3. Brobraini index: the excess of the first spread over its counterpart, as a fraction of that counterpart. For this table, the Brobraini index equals 2.3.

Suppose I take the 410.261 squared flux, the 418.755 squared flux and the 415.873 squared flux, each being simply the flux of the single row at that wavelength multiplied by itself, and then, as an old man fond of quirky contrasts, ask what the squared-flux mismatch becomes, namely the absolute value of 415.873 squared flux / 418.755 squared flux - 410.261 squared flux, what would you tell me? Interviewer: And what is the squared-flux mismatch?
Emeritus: 131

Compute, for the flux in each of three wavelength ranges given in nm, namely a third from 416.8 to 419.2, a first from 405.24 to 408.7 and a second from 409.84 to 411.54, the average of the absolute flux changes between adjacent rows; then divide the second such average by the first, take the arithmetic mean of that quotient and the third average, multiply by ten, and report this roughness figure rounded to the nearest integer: 11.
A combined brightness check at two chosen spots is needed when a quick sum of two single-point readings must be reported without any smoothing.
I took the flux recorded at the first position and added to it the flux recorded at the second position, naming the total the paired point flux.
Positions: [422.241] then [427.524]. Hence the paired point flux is 25.6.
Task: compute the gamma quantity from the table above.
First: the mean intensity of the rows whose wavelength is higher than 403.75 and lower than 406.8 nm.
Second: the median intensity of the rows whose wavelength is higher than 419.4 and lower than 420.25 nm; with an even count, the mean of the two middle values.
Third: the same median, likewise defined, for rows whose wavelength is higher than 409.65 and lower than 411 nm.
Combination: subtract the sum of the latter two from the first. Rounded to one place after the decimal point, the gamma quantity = -12.3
